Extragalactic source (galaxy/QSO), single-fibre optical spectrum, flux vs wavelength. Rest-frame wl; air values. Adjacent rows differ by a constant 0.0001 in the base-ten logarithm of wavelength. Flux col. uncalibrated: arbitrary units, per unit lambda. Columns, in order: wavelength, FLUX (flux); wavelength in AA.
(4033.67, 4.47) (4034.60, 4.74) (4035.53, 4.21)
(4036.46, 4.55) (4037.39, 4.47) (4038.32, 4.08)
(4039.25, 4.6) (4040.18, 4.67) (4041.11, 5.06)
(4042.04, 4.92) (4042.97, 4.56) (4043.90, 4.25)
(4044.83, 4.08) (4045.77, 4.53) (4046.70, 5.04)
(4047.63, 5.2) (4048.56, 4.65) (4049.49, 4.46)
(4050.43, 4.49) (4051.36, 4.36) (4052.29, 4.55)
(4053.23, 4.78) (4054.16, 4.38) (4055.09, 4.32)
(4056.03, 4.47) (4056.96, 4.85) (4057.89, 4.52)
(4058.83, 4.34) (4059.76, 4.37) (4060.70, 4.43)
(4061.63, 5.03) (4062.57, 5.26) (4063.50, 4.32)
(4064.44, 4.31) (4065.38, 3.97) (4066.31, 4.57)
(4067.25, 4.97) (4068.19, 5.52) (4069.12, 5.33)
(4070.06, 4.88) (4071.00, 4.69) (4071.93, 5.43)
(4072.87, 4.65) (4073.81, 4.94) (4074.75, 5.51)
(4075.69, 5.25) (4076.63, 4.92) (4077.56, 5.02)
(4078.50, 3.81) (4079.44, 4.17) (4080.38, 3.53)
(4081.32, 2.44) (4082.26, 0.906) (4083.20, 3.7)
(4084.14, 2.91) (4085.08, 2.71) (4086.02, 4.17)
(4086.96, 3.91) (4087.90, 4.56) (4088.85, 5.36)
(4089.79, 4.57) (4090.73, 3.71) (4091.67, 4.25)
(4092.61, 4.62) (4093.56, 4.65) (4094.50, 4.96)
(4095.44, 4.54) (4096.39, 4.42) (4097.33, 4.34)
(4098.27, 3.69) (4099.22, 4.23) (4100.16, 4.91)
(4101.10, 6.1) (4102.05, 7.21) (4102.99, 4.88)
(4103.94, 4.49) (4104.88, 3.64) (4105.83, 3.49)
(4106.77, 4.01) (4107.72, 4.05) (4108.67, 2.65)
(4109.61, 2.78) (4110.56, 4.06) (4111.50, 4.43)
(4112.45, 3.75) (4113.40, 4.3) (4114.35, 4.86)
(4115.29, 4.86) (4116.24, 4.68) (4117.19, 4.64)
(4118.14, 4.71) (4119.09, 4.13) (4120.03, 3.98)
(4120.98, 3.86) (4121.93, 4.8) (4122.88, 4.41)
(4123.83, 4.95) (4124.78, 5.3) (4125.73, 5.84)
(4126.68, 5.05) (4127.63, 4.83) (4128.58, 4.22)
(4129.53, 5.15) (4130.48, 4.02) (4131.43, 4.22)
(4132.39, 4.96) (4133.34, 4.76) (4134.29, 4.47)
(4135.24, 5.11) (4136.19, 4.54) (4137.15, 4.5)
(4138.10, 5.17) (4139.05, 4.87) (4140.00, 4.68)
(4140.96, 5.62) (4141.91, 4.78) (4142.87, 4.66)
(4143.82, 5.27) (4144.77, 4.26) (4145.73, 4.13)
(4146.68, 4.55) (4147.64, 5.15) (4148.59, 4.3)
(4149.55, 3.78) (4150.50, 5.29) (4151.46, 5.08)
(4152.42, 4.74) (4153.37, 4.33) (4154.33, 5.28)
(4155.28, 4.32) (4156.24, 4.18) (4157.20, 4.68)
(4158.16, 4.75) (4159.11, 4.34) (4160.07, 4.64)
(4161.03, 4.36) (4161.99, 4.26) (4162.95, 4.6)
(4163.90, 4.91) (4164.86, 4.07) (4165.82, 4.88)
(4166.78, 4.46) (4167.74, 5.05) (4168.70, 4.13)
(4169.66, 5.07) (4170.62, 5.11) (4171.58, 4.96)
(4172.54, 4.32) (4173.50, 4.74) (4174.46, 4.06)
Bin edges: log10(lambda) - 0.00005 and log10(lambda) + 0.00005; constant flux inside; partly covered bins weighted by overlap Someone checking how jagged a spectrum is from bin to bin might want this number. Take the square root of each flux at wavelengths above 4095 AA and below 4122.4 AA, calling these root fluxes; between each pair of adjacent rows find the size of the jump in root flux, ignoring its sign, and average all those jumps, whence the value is 0.133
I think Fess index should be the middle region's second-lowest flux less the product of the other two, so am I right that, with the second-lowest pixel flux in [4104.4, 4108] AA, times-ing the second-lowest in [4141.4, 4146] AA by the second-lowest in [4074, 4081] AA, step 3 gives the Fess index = -13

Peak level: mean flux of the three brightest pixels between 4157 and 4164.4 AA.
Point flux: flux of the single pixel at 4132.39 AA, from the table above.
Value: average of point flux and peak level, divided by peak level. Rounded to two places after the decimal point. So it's 1.02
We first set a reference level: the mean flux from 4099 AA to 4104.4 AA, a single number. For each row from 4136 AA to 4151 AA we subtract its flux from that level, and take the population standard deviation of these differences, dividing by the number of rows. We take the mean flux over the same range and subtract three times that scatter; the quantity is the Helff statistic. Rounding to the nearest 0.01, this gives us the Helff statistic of 3.30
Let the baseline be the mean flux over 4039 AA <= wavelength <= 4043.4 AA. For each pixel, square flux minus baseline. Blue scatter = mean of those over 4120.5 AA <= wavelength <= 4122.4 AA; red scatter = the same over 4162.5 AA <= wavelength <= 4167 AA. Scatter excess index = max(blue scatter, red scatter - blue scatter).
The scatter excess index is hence 0.4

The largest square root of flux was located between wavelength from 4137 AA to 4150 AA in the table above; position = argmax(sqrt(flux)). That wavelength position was 4140.96 AA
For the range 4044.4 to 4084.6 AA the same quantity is 4068.19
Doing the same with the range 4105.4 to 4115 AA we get 4114.35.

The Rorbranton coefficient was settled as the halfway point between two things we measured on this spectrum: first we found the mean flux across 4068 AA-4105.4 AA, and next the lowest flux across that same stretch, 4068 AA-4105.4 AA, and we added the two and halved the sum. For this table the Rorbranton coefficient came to 2.7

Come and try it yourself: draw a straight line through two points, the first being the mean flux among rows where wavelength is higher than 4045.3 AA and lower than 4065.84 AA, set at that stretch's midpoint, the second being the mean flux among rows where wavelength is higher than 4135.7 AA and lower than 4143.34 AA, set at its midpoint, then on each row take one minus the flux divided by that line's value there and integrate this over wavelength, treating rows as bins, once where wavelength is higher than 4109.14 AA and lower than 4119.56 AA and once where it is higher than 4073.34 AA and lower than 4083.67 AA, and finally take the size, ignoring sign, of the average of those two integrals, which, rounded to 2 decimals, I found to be 1.22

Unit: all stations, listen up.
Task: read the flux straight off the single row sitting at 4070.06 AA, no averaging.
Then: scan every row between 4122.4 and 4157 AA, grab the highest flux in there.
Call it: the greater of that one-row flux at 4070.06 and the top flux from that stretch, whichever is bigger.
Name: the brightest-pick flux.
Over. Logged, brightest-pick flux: 5.84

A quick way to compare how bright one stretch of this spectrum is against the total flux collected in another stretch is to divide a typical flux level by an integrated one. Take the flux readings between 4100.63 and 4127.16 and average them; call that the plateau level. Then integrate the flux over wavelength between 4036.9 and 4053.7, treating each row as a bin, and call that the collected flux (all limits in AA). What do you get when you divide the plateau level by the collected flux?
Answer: 0.058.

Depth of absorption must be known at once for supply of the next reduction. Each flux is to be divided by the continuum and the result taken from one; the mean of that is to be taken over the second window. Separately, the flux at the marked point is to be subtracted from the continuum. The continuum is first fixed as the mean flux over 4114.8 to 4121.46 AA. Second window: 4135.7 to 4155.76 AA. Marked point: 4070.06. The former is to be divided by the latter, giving 0.15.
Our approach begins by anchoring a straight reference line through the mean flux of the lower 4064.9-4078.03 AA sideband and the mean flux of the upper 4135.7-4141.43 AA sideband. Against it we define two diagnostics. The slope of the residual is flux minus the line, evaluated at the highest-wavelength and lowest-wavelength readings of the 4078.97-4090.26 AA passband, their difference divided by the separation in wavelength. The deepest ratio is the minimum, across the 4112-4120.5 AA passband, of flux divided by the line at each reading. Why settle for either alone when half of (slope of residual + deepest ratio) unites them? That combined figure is 0.40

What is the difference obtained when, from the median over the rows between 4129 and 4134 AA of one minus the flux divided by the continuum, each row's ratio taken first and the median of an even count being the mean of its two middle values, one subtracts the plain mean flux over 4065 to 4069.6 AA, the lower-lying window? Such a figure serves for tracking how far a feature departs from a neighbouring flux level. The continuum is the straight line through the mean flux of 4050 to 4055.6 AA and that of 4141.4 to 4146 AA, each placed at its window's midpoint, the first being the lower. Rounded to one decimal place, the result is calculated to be -4.9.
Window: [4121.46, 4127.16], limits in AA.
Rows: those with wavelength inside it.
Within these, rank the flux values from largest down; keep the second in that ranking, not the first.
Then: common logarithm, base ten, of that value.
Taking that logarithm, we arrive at 0.724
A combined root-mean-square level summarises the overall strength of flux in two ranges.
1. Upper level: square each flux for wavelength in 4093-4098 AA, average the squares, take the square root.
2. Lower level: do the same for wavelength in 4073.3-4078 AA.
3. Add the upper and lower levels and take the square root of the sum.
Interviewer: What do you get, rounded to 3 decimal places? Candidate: 3.118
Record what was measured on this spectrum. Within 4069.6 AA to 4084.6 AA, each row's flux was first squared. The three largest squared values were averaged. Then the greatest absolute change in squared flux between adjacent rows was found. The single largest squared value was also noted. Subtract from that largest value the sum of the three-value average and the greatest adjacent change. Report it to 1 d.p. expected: -11.6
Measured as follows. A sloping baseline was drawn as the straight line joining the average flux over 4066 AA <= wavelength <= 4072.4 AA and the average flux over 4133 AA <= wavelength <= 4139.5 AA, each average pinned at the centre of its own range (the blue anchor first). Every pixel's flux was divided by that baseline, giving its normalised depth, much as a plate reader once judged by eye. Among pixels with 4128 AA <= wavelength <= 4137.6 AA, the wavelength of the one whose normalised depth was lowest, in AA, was 4130.48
